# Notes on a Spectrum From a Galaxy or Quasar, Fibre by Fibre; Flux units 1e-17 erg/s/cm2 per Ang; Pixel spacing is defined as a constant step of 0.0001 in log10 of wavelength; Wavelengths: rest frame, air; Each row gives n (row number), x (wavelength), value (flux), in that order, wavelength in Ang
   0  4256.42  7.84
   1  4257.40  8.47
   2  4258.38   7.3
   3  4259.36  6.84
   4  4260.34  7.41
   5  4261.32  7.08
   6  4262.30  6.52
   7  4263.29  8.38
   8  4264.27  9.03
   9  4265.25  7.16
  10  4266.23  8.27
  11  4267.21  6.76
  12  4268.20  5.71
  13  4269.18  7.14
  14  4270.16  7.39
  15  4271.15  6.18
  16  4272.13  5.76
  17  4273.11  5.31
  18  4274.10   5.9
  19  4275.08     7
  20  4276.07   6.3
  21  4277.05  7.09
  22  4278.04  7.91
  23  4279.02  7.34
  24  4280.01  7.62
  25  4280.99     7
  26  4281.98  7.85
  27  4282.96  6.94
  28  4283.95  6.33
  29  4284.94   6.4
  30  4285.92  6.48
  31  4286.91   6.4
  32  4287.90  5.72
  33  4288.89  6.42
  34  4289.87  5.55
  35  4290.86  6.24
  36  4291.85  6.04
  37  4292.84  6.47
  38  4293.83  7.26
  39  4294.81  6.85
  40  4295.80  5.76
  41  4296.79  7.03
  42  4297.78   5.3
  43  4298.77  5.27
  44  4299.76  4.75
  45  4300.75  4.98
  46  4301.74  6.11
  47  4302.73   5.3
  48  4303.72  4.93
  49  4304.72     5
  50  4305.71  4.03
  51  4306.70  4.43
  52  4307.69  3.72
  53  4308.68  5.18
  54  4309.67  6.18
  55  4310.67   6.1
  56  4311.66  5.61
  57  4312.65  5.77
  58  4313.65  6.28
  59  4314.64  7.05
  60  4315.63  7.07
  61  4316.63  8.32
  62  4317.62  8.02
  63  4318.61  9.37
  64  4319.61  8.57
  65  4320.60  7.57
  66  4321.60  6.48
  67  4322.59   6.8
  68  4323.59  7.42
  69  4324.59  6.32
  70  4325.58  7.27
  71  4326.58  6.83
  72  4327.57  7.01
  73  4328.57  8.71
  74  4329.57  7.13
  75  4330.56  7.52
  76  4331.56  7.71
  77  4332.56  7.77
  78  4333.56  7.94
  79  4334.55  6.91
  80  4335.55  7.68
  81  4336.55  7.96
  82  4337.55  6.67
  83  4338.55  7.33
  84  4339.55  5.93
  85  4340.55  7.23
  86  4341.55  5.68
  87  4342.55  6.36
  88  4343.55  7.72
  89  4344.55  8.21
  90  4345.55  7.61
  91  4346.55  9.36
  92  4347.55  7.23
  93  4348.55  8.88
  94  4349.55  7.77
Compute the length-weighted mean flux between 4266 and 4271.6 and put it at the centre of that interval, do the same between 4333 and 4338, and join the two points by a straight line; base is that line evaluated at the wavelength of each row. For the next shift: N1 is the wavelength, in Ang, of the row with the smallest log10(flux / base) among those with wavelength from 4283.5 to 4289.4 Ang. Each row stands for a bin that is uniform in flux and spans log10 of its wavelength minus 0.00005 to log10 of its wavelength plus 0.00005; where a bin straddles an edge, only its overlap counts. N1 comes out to 4287.90 Ang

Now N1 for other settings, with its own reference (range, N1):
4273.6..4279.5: 4274.10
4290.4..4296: 4295.80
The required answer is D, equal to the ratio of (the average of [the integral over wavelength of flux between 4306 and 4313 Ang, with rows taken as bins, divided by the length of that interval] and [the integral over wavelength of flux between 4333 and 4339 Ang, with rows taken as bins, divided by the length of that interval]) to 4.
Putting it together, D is 1.58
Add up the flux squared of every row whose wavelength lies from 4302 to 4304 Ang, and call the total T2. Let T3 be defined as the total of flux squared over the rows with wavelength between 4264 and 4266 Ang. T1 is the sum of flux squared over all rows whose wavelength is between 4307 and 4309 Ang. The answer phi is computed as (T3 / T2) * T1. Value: 103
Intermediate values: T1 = 41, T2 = 52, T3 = 133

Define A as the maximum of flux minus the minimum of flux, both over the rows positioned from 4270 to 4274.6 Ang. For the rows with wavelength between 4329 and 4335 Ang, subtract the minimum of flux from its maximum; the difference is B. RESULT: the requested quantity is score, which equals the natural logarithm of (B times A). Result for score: 0.76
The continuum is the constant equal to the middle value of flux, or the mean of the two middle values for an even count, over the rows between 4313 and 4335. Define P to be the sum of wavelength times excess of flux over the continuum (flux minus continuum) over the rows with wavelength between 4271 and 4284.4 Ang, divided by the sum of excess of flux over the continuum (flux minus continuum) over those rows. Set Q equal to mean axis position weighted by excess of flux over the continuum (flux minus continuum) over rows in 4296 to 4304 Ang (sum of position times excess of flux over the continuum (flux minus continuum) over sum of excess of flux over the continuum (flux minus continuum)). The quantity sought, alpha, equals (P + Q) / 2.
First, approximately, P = 4274.4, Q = 4300.6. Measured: 4287.5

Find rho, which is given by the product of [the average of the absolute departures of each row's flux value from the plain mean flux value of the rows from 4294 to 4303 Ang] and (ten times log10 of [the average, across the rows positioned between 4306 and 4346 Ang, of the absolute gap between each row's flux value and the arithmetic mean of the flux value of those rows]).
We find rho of -0.38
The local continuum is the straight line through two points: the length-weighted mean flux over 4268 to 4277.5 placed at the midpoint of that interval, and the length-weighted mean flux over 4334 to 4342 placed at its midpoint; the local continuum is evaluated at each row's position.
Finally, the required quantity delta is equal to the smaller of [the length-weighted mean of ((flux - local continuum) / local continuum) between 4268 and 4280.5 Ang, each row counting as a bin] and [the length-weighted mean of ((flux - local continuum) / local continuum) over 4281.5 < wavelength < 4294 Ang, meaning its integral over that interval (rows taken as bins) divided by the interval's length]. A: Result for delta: -0.01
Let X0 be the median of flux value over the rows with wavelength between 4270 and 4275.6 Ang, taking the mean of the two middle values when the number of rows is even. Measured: 6.0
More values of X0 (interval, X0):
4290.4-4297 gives 6.5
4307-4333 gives 7.1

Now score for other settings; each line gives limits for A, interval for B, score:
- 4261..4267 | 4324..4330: 1.79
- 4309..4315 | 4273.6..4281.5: 1.06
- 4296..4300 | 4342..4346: 1.44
